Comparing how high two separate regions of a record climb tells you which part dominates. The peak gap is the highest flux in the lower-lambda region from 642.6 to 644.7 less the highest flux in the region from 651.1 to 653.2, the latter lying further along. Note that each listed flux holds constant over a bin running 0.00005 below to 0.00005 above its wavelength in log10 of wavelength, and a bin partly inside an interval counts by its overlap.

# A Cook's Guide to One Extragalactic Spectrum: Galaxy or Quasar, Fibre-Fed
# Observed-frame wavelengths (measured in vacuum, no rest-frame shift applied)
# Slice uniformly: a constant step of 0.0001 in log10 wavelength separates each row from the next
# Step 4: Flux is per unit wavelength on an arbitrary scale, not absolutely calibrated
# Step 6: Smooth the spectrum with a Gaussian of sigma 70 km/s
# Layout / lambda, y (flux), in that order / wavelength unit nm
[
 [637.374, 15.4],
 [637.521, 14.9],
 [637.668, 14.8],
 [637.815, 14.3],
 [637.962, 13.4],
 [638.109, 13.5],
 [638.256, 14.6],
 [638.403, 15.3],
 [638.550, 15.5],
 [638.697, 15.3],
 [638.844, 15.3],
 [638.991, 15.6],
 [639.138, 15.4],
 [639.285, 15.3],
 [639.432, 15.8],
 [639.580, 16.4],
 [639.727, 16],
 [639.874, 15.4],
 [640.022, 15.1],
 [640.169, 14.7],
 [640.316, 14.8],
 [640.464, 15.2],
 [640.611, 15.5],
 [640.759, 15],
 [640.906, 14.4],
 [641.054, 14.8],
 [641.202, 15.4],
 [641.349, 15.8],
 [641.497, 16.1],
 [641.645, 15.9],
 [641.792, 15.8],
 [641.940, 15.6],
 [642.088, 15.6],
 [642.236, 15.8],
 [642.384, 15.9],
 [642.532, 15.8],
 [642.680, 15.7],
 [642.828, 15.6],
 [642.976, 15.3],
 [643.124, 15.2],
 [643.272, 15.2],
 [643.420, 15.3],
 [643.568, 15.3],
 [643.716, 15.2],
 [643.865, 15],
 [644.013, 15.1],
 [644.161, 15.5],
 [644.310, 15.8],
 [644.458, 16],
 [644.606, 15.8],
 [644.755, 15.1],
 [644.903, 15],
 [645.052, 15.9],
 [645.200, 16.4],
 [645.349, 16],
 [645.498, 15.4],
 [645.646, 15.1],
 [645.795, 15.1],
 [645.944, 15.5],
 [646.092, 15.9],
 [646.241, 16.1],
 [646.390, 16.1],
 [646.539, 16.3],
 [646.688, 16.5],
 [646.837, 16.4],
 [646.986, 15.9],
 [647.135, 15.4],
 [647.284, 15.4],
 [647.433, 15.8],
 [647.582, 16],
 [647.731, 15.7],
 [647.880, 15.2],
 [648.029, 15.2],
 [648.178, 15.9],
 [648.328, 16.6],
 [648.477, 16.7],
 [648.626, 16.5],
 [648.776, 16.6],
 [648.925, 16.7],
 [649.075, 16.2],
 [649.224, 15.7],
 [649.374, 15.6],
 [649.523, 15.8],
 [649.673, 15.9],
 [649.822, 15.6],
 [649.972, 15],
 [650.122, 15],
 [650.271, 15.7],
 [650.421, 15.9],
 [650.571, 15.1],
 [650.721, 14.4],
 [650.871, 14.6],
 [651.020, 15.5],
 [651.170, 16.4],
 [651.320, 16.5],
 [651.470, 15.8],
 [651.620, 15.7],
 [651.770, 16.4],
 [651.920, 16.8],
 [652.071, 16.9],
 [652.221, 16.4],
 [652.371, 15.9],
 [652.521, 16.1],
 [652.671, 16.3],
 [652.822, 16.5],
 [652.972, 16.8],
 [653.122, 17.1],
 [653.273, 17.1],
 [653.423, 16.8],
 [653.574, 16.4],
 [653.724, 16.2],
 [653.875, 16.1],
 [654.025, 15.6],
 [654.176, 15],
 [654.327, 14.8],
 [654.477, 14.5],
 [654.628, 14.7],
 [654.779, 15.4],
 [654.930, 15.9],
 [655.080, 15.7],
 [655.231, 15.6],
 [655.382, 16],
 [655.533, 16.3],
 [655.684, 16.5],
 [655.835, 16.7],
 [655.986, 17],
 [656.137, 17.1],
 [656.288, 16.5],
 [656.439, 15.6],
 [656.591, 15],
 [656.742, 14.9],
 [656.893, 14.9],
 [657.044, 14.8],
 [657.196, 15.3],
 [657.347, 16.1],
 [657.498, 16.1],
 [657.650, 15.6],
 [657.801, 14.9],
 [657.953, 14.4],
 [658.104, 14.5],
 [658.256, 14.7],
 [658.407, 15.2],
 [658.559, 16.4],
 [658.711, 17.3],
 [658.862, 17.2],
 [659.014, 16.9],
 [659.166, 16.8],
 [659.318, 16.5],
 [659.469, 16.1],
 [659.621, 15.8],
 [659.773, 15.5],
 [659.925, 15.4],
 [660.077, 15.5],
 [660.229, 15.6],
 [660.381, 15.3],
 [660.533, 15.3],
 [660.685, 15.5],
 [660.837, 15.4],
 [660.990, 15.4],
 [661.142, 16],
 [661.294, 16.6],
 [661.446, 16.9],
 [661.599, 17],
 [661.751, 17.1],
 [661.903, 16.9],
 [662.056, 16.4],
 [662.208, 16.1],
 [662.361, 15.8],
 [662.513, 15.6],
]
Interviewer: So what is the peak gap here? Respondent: -1.1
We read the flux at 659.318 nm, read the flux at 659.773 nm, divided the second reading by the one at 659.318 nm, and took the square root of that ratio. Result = 0.97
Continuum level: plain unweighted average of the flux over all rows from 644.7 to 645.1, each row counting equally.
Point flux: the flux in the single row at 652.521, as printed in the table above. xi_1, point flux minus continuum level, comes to 0.8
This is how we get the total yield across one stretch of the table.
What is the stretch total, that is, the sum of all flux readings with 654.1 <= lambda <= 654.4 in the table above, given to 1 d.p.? 29.8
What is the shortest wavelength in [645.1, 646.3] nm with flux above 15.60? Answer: 645.200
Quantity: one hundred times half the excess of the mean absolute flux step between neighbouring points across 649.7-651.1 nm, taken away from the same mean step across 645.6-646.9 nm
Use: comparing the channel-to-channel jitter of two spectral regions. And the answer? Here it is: -16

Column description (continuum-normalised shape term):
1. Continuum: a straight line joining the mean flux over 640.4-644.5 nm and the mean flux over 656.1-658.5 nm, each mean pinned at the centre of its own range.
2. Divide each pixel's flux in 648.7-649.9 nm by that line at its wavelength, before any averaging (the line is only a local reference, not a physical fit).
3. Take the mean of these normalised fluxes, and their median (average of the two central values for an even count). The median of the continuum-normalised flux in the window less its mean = -0.010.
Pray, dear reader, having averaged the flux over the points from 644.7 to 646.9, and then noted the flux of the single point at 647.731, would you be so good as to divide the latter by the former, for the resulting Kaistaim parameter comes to 0.99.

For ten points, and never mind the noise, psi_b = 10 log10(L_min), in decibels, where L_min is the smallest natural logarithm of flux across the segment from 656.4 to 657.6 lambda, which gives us 4.30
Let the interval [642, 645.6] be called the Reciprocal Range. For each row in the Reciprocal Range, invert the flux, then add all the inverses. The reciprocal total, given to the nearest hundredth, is 1.55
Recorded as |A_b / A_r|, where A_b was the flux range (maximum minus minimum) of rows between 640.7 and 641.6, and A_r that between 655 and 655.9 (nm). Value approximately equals 1.55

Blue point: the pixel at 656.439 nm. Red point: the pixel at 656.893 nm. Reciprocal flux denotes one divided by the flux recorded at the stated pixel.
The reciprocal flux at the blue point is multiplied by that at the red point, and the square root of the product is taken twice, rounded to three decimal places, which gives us 0.256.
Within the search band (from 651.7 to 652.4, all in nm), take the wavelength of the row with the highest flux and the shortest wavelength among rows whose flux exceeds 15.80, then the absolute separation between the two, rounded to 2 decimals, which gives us 0.30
